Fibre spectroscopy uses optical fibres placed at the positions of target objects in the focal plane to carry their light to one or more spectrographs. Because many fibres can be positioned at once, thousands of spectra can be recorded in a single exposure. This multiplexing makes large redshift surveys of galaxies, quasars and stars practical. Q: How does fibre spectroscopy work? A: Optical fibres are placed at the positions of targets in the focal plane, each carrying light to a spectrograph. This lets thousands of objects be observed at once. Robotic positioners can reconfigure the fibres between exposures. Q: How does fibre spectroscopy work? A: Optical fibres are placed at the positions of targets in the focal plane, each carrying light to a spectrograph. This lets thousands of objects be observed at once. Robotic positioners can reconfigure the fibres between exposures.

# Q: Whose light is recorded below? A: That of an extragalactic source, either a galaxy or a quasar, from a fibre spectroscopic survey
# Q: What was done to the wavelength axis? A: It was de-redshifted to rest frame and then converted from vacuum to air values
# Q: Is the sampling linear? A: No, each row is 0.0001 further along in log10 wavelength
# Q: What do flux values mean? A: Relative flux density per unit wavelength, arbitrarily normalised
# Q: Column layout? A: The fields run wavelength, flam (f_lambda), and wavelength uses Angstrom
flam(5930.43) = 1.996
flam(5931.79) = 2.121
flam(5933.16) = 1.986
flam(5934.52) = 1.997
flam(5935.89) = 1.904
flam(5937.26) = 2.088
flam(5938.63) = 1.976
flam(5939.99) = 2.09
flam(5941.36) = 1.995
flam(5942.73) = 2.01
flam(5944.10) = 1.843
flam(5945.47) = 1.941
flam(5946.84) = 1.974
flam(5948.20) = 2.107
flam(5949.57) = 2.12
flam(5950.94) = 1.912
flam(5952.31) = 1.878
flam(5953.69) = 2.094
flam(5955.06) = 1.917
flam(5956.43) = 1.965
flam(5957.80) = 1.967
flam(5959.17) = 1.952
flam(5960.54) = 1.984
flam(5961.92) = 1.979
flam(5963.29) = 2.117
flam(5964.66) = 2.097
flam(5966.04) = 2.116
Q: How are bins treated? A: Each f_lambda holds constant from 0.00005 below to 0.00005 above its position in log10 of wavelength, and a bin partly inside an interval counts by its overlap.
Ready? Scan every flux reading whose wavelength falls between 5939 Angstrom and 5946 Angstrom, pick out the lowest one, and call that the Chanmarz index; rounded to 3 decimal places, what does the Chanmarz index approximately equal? 1.843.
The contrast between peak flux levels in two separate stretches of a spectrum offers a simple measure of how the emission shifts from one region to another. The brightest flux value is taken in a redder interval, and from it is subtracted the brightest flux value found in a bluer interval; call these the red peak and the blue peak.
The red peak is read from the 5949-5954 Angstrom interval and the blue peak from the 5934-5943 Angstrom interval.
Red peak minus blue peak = 0.030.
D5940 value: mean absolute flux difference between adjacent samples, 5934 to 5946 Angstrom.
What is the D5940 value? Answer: 0.110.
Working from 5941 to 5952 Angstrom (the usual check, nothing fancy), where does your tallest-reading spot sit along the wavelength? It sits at 5949.57 Angstrom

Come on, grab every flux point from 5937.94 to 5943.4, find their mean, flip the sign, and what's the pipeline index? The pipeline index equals -2.02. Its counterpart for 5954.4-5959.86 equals -1.95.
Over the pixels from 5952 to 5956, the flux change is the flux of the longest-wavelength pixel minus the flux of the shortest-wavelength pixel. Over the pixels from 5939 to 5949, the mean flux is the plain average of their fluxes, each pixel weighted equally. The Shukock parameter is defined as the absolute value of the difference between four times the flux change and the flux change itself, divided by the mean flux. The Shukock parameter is 0.06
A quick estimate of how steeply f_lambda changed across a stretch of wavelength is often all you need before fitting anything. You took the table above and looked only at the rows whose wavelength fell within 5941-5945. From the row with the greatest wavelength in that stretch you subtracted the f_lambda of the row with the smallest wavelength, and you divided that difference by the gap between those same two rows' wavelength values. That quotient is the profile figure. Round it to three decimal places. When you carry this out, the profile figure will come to -0.055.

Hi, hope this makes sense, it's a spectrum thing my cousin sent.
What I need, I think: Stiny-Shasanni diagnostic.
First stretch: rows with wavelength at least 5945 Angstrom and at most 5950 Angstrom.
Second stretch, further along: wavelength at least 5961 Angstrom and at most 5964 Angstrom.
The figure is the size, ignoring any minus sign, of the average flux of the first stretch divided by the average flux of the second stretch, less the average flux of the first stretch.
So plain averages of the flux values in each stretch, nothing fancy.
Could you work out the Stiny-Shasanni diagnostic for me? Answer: 1.04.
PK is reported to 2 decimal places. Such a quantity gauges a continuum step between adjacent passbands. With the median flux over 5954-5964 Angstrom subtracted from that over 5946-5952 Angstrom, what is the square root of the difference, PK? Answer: 0.27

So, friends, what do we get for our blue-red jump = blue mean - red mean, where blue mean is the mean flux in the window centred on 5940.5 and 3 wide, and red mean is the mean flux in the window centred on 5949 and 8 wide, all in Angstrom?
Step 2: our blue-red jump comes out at 0.05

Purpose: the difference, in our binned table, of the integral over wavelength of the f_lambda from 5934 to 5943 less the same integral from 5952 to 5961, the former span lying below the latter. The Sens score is 0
